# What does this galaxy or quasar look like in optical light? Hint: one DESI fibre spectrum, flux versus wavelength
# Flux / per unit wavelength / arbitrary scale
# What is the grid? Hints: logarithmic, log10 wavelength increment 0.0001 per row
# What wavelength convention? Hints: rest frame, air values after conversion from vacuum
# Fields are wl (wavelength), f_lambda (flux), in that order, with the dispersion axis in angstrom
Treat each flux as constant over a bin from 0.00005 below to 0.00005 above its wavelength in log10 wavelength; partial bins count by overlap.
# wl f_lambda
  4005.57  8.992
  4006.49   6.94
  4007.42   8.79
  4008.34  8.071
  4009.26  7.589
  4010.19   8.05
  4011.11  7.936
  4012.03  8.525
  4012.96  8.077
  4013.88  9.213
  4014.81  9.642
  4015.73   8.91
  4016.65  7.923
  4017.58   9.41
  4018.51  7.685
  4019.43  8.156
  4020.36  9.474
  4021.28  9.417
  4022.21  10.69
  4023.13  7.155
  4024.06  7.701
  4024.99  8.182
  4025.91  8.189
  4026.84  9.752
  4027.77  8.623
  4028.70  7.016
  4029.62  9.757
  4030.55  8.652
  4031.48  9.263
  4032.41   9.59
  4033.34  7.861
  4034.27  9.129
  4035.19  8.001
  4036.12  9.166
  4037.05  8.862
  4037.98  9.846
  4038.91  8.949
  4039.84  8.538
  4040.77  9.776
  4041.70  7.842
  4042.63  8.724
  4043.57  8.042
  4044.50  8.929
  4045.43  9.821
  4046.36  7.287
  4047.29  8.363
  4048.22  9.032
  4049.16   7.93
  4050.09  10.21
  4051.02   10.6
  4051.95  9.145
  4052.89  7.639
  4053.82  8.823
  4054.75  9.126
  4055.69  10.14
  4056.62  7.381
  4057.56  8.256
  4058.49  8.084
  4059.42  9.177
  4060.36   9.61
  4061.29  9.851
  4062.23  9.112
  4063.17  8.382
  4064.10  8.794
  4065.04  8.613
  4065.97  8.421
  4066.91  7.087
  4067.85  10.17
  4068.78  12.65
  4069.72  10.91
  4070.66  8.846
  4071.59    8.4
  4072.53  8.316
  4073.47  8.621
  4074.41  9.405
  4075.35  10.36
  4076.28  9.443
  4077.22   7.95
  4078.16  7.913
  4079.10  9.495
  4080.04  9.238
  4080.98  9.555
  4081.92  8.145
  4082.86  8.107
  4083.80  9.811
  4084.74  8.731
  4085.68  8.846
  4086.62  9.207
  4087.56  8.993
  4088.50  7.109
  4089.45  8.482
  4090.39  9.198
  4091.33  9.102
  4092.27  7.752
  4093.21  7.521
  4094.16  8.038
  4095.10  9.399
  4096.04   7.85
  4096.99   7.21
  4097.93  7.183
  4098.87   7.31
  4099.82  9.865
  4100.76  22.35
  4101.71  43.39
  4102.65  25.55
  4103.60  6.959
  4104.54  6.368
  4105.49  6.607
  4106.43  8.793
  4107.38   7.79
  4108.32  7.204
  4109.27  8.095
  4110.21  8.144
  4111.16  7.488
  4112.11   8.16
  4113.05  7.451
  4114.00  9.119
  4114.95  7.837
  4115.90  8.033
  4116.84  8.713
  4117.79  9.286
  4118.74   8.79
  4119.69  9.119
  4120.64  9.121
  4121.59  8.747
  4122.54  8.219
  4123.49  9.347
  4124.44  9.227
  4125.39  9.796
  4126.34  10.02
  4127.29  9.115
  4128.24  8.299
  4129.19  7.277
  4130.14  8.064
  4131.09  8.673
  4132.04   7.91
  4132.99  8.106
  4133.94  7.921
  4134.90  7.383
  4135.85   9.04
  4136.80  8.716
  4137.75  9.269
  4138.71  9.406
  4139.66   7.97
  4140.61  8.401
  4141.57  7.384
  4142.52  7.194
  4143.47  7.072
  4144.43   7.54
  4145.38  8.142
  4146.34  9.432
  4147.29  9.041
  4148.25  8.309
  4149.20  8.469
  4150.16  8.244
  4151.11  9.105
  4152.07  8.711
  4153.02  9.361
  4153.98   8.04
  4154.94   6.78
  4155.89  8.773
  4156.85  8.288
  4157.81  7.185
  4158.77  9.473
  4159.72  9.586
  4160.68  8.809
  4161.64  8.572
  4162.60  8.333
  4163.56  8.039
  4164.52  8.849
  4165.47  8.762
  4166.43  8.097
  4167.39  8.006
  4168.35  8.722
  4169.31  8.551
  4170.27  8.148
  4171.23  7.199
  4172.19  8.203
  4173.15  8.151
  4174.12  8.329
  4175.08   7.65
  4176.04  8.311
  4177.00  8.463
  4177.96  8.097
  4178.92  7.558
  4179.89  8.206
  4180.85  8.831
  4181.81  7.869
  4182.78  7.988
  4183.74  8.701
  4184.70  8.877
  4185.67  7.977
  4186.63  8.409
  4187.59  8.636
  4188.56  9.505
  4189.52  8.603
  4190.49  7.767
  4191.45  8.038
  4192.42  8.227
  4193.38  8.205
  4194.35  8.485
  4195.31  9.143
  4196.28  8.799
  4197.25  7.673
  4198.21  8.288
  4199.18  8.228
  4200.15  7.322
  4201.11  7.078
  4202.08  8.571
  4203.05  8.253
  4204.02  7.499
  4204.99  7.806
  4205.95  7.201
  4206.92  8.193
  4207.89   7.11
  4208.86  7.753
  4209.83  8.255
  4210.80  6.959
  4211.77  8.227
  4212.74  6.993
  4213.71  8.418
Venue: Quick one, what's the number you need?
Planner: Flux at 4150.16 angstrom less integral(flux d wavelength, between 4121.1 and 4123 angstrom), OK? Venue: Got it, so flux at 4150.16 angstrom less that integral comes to -7.9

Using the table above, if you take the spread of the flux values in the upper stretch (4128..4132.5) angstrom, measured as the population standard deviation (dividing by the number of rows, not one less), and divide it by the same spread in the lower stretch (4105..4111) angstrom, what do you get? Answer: 0.66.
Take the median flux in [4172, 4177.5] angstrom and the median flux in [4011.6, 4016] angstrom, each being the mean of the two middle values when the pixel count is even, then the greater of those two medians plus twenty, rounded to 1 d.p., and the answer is 28.9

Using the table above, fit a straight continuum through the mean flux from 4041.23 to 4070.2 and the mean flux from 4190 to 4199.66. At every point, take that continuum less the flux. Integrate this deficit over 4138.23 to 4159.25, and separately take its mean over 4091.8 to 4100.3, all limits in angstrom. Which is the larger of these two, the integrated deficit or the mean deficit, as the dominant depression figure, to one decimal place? 4.7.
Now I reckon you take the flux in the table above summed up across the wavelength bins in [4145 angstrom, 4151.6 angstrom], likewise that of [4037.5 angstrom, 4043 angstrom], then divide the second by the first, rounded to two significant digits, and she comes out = 0.86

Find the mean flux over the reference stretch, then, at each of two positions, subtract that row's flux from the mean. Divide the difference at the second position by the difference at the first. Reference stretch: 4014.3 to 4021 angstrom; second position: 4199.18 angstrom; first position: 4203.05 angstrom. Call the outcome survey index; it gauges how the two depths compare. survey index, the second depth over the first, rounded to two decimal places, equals 1.05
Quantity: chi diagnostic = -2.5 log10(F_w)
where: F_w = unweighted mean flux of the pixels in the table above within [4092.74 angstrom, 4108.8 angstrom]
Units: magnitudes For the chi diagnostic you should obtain -2.67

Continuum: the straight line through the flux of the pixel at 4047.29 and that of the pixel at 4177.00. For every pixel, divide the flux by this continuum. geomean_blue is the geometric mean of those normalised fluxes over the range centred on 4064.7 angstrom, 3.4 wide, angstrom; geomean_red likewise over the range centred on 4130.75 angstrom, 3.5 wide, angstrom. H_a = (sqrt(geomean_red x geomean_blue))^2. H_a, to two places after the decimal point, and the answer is 0.96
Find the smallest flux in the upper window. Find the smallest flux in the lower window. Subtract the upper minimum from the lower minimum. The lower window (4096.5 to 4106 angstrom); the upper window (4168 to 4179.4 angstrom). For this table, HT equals -0.8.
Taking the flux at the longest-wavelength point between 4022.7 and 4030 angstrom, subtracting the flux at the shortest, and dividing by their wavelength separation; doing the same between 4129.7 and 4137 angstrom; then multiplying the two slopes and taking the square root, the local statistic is 0.20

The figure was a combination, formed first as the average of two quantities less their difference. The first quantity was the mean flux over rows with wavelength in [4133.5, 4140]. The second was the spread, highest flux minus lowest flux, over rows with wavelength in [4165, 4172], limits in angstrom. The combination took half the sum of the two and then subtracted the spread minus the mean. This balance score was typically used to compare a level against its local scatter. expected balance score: 12.0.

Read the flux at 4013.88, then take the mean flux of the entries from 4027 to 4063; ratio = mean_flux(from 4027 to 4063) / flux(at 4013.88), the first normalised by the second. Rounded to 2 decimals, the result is 0.96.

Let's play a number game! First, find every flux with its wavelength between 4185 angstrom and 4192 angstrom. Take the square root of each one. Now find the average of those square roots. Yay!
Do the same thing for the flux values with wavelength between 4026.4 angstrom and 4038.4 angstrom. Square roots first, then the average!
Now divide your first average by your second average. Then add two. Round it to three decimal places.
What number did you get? 2.974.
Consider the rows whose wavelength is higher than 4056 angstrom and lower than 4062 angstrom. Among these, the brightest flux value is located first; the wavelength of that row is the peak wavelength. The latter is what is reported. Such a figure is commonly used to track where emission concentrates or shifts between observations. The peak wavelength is 4061.29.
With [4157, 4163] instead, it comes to 4159.72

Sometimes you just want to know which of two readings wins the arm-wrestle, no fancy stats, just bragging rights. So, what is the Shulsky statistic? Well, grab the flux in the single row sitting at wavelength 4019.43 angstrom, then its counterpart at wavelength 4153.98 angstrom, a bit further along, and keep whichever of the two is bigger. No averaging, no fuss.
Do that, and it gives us 8.2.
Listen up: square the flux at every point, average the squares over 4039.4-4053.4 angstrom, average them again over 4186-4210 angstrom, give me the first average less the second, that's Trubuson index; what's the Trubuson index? 12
